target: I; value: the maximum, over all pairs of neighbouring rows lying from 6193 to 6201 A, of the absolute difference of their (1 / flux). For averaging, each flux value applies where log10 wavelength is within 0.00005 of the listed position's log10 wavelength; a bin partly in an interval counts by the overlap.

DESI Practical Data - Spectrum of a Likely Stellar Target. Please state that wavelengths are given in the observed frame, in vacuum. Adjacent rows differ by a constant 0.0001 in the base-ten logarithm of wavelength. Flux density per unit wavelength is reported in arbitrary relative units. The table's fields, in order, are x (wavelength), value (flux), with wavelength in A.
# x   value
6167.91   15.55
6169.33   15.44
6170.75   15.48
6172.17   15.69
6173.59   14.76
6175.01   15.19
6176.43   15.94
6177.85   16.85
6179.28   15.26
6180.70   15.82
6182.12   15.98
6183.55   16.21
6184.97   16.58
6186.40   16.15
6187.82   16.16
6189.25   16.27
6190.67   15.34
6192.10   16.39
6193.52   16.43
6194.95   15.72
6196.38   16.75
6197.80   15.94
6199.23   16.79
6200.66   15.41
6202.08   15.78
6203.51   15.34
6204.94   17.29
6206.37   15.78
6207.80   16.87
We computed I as 0.0053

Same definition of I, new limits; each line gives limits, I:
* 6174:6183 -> 0.0062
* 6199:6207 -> 0.0074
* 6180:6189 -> 0.0016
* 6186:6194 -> 0.0042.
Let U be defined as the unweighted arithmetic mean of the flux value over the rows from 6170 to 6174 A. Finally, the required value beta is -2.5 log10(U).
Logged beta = -2.96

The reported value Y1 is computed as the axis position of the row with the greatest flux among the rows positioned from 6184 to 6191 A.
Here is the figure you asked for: 6184.97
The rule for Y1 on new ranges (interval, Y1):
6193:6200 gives 6199.23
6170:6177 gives 6176.43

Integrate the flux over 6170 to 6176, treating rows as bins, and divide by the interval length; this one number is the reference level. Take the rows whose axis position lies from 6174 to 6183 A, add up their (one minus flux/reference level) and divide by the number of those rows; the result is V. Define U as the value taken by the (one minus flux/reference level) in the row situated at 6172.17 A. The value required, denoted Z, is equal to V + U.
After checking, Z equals -0.057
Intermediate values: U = -0.02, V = -0.033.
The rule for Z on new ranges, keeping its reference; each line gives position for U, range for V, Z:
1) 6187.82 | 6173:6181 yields -0.074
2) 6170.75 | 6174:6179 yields -0.053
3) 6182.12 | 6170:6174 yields -0.041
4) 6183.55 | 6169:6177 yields -0.063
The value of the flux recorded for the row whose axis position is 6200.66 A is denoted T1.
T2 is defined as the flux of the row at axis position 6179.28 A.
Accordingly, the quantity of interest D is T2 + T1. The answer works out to 30.7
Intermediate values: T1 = 15.41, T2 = 15.26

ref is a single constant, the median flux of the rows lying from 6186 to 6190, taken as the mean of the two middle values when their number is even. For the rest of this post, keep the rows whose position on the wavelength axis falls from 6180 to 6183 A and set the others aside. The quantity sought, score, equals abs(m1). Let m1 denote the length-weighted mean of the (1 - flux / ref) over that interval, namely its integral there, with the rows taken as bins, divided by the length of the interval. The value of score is 0.015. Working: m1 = 0.015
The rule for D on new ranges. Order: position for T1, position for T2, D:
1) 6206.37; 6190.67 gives 31.1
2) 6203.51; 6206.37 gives 31.1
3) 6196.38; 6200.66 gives 32.2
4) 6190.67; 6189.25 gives 31.6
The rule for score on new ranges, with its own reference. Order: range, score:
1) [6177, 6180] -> 0.007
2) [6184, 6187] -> 0.012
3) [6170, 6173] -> 0.038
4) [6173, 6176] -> 0.067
